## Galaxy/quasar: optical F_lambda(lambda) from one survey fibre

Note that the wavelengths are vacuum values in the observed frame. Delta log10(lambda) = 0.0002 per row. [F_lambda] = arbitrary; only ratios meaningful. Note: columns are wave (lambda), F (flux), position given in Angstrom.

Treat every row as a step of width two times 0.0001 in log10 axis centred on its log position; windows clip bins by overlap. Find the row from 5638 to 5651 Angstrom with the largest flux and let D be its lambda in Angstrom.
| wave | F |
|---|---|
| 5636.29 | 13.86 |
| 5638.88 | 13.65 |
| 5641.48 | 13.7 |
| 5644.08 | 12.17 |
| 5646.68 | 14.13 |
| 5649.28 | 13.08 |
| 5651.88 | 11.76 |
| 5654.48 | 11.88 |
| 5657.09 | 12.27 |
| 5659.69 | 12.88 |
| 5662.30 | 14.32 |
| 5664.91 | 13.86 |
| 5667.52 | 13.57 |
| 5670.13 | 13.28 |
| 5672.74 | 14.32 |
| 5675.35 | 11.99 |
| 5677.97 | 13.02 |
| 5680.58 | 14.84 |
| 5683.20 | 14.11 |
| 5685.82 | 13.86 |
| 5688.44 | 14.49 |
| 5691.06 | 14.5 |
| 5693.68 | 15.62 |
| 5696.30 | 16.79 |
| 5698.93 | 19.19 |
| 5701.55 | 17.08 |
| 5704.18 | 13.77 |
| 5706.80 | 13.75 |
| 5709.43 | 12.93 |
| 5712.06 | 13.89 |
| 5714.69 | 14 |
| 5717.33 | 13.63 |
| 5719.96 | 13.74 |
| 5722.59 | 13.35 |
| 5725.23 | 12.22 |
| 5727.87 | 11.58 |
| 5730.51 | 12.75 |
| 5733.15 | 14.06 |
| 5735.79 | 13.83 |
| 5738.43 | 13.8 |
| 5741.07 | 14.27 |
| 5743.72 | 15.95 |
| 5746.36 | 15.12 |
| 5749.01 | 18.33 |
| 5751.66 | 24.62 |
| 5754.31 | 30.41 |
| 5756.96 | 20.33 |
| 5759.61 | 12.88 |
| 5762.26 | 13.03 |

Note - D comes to 5646.68 Angstrom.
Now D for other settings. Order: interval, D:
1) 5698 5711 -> 5698.93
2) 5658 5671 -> 5662.30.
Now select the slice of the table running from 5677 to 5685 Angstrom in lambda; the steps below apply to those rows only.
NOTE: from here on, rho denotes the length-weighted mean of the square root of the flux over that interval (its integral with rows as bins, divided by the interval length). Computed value 3.7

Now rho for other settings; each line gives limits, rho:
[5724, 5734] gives 3.5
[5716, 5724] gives 3.7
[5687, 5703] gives 4.0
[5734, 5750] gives 3.9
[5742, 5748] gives 3.9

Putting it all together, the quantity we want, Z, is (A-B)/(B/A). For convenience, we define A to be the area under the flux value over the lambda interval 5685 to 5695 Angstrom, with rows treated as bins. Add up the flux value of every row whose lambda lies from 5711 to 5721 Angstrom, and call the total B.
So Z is 242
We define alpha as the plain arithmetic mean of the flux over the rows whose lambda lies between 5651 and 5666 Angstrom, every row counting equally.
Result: 12.8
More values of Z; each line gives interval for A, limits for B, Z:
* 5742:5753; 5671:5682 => 551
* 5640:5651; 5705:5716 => 242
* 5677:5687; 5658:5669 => 218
